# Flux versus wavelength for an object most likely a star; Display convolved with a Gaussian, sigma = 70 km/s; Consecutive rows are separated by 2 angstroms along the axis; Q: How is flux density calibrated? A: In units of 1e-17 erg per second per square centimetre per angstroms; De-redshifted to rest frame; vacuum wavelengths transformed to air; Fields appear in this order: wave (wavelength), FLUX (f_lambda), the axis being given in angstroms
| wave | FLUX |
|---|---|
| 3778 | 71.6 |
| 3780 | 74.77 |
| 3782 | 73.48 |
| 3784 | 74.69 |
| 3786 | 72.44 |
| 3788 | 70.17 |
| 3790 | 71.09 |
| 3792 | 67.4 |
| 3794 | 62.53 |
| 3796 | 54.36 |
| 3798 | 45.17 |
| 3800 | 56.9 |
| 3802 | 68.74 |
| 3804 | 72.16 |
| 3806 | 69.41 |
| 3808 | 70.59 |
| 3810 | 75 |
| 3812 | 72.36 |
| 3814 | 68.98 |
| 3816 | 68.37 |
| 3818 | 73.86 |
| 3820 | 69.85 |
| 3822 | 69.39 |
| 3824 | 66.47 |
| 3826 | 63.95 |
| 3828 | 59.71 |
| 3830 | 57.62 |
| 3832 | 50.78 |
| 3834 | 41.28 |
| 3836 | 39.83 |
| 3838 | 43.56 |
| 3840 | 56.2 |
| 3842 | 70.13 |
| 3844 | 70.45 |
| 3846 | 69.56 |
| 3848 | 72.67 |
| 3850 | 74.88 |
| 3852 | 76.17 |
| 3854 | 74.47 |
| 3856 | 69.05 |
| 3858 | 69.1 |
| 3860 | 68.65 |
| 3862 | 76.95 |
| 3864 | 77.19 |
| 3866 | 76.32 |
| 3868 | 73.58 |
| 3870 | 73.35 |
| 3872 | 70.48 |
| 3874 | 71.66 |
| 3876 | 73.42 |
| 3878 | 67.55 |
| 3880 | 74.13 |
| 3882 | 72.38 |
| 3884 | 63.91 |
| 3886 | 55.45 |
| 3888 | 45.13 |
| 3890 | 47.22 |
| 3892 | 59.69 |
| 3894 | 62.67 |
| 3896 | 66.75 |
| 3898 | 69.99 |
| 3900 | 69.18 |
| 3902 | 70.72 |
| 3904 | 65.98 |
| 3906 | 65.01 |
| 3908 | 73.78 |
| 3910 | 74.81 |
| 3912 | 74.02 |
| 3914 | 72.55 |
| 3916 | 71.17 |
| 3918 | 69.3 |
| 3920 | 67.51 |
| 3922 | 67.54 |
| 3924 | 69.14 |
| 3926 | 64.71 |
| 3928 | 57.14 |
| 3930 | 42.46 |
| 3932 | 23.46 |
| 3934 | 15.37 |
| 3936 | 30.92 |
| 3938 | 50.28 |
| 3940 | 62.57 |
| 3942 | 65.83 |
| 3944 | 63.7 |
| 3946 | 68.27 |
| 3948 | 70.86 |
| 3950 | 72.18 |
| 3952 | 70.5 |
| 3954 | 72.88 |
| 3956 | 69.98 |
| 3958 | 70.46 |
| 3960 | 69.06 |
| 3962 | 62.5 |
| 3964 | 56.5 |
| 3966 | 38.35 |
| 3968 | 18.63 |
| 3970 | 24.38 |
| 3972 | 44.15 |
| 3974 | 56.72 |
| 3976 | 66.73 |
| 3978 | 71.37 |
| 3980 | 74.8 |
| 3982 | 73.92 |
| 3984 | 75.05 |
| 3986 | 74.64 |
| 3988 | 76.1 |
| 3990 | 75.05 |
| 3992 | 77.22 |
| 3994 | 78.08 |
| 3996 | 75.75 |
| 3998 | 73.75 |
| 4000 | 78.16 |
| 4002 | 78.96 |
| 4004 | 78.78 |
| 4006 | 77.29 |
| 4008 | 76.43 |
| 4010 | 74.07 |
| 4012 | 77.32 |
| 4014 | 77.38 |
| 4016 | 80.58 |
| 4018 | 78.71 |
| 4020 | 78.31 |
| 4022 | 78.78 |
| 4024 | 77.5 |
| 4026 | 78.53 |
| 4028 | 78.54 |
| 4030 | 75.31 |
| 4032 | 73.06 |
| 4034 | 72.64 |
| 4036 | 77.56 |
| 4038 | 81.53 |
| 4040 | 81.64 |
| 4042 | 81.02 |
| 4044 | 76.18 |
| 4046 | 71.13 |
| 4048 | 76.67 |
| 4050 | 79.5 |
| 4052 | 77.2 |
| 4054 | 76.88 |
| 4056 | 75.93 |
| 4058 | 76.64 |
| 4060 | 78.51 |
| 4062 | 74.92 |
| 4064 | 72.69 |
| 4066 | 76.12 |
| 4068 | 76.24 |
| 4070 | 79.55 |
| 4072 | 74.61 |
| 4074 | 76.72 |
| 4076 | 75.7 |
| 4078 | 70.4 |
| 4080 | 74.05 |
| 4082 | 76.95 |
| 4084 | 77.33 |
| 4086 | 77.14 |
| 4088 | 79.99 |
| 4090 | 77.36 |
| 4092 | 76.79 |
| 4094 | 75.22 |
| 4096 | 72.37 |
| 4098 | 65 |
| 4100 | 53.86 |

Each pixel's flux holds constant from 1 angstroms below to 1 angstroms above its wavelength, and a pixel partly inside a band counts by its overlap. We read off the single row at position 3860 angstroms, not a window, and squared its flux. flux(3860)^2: 4713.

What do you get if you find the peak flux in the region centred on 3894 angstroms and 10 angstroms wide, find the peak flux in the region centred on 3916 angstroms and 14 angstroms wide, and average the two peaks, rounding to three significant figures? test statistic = 72.4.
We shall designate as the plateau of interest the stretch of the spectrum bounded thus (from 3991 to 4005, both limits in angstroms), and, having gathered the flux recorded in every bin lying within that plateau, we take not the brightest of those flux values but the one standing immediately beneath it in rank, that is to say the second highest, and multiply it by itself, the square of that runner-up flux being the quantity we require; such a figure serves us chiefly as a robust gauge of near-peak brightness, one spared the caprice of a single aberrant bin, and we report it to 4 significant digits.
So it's 6206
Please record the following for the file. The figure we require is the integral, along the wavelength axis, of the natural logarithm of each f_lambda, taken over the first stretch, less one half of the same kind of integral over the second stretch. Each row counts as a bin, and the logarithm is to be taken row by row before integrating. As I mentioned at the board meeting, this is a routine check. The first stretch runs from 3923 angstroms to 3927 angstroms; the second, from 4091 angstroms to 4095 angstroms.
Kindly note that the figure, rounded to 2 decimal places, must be 8.15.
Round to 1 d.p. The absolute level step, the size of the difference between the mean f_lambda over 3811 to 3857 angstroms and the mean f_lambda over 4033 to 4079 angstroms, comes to 12.2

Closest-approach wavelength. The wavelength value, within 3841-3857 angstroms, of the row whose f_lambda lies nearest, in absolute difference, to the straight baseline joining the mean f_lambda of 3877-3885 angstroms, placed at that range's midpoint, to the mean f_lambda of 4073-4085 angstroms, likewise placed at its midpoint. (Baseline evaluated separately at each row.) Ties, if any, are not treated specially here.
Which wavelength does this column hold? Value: 3856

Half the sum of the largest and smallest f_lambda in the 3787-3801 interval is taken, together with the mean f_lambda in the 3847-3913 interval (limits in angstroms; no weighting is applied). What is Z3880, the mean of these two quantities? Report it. 64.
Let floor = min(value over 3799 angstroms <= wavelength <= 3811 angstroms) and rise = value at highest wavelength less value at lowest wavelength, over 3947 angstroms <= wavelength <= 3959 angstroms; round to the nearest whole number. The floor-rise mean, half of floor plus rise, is 28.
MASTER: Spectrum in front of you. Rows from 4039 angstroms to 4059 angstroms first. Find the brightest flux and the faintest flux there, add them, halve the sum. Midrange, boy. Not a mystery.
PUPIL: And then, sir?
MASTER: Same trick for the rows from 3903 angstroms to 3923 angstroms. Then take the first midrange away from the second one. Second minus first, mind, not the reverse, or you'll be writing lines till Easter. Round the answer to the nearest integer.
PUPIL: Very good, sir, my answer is -6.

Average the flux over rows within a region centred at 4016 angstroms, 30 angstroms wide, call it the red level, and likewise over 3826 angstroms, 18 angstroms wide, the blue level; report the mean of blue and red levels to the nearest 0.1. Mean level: 69.6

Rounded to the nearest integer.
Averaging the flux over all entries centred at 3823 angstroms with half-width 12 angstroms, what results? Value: 64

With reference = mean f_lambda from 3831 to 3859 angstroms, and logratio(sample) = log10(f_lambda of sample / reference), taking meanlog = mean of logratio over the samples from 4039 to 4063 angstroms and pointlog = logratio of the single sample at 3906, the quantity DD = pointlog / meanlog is 0.17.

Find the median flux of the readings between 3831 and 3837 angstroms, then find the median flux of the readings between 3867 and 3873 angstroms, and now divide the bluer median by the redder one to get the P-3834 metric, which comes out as 0.56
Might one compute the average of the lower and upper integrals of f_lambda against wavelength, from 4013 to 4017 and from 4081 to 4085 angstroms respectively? 312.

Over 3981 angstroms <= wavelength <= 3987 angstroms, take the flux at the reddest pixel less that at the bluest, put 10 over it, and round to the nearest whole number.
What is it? 14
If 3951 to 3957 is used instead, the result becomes -19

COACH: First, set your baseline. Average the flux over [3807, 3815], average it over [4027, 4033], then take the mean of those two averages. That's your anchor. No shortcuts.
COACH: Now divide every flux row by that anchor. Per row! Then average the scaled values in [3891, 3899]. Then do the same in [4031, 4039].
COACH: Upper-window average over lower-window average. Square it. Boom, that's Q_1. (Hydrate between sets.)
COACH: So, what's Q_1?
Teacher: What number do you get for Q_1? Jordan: 1.4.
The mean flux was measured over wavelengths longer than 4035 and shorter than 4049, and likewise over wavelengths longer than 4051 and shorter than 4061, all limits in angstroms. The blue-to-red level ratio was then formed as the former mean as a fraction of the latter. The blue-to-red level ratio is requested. 1.01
